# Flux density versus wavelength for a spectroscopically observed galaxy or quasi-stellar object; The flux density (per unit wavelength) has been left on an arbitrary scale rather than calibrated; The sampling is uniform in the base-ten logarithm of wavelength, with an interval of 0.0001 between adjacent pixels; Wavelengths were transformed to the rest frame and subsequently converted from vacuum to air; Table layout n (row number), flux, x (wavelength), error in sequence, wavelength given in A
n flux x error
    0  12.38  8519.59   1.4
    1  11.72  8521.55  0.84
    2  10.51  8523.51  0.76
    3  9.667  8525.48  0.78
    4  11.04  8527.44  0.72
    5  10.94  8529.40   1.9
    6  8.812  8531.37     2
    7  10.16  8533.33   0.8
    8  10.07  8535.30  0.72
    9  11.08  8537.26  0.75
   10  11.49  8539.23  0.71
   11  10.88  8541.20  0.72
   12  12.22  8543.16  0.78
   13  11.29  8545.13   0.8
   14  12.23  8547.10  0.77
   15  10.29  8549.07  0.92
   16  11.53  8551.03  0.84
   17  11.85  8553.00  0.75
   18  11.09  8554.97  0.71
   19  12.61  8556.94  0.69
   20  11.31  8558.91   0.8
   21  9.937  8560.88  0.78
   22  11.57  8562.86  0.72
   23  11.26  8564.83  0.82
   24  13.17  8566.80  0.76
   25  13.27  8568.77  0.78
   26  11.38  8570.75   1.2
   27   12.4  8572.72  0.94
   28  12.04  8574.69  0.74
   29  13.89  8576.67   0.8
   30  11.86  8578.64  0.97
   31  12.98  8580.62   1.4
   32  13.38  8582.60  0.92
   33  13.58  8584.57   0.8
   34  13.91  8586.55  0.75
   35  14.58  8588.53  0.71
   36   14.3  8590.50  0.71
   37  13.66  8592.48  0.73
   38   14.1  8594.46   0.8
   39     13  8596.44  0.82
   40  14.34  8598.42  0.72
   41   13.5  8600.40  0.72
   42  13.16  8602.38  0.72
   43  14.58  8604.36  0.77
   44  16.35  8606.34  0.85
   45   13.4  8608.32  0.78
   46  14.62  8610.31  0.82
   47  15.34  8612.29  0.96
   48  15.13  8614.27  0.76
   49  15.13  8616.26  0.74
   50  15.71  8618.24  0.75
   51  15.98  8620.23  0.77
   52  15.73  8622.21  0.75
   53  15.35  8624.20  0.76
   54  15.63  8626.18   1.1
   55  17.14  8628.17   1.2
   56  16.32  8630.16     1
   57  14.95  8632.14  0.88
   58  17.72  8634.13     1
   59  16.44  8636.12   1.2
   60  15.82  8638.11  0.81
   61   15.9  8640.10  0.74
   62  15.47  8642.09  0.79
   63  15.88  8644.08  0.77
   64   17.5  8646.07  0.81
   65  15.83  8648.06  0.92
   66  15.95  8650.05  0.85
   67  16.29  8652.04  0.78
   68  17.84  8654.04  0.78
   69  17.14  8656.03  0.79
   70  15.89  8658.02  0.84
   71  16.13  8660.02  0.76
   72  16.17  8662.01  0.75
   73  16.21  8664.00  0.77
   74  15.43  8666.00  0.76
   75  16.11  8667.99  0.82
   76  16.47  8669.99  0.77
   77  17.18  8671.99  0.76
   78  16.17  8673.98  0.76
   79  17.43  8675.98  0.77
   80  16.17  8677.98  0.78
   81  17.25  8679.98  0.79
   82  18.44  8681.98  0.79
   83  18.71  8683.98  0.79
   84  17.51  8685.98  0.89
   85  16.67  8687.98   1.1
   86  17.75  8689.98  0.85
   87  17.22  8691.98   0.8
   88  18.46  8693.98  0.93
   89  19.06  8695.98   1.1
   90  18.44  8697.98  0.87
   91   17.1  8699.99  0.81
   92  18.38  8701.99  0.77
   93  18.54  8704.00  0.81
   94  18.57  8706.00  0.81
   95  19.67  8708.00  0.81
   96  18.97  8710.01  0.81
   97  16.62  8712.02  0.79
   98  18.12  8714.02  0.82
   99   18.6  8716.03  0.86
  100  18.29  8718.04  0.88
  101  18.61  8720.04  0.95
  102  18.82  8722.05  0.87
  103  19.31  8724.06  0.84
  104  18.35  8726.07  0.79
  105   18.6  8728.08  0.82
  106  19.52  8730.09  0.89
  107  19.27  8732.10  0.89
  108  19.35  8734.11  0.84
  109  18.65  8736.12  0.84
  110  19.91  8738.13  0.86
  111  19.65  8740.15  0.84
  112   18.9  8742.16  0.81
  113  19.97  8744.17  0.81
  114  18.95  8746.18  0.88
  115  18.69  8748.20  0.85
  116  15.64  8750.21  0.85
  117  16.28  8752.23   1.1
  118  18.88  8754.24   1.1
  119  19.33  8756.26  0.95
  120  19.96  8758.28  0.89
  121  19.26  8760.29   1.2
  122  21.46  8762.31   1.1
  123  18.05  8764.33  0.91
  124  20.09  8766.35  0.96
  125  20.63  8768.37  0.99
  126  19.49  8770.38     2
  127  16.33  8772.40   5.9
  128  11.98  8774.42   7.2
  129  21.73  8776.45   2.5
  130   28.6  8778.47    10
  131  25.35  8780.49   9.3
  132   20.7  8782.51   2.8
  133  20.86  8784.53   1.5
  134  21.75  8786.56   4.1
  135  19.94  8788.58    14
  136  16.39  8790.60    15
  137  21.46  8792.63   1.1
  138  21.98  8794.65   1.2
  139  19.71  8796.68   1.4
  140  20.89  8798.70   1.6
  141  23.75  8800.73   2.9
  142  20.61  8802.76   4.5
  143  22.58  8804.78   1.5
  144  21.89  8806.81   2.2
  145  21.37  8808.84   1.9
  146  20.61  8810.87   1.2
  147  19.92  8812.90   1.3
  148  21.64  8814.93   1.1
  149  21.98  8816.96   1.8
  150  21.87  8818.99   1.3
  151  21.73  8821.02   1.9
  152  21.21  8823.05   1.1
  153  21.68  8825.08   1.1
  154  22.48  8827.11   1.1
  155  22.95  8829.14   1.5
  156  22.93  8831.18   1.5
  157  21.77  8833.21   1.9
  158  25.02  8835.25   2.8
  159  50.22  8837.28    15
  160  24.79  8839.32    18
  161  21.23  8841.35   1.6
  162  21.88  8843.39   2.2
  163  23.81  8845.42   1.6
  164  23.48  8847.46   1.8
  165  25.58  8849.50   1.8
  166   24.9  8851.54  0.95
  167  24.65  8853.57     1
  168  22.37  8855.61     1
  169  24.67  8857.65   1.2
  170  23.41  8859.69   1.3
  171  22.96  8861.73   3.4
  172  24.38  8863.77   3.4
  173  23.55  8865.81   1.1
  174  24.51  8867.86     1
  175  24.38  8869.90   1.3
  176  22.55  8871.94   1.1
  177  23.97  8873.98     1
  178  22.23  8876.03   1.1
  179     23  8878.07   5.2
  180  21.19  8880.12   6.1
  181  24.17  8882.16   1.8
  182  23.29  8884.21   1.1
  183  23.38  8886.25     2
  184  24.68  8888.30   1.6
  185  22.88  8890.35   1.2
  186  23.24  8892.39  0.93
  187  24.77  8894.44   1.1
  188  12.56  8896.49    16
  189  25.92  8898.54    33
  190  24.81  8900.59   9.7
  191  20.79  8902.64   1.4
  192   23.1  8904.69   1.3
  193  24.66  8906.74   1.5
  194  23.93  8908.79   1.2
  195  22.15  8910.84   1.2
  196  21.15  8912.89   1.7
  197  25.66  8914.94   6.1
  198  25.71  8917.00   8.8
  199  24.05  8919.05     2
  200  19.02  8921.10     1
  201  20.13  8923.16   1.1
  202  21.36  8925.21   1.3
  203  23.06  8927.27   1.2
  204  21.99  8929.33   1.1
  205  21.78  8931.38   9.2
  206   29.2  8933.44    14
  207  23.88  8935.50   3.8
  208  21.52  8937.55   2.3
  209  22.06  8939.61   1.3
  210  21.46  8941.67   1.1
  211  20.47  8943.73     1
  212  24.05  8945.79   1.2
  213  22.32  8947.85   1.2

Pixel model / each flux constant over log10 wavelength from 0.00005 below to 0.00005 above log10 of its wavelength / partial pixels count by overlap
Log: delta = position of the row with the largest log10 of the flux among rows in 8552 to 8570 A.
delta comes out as 8568.77 A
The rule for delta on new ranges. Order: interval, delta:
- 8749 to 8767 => 8762.31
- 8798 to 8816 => 8800.73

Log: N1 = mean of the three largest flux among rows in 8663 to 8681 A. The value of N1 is 17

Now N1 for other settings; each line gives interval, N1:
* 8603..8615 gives 16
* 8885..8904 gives 25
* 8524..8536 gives 11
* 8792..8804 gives 22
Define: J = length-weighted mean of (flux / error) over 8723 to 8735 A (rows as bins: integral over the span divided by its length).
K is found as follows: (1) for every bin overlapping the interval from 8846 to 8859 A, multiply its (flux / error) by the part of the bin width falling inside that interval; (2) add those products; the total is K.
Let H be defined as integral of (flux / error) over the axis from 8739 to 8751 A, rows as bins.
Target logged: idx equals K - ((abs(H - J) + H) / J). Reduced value 237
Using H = 268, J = 22.6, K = 259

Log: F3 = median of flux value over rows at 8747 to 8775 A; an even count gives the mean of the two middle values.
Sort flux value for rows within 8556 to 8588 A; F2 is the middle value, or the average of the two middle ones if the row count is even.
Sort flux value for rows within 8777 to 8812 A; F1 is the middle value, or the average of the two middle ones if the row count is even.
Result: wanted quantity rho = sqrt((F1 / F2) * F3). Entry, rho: 5.7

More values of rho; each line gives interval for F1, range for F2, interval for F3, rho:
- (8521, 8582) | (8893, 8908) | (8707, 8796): 3.0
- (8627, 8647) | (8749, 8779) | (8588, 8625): 3.5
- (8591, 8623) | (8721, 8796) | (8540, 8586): 3.0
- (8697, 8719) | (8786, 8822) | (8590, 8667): 3.7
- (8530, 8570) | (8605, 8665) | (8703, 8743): 3.6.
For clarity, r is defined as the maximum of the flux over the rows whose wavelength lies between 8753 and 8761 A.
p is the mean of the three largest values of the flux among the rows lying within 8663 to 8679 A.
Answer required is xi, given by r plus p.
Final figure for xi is 37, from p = 17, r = 19.96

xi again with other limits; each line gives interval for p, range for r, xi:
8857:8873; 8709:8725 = 44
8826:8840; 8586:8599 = 48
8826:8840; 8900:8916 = 59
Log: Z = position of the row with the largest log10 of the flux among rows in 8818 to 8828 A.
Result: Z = 8827.11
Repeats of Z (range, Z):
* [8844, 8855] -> 8849.50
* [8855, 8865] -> 8857.65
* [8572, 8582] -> 8576.67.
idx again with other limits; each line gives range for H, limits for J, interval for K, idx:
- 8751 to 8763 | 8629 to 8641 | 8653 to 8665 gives 231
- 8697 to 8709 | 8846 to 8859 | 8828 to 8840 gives 89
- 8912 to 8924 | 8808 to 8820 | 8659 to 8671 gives 234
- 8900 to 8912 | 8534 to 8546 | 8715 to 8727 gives 236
